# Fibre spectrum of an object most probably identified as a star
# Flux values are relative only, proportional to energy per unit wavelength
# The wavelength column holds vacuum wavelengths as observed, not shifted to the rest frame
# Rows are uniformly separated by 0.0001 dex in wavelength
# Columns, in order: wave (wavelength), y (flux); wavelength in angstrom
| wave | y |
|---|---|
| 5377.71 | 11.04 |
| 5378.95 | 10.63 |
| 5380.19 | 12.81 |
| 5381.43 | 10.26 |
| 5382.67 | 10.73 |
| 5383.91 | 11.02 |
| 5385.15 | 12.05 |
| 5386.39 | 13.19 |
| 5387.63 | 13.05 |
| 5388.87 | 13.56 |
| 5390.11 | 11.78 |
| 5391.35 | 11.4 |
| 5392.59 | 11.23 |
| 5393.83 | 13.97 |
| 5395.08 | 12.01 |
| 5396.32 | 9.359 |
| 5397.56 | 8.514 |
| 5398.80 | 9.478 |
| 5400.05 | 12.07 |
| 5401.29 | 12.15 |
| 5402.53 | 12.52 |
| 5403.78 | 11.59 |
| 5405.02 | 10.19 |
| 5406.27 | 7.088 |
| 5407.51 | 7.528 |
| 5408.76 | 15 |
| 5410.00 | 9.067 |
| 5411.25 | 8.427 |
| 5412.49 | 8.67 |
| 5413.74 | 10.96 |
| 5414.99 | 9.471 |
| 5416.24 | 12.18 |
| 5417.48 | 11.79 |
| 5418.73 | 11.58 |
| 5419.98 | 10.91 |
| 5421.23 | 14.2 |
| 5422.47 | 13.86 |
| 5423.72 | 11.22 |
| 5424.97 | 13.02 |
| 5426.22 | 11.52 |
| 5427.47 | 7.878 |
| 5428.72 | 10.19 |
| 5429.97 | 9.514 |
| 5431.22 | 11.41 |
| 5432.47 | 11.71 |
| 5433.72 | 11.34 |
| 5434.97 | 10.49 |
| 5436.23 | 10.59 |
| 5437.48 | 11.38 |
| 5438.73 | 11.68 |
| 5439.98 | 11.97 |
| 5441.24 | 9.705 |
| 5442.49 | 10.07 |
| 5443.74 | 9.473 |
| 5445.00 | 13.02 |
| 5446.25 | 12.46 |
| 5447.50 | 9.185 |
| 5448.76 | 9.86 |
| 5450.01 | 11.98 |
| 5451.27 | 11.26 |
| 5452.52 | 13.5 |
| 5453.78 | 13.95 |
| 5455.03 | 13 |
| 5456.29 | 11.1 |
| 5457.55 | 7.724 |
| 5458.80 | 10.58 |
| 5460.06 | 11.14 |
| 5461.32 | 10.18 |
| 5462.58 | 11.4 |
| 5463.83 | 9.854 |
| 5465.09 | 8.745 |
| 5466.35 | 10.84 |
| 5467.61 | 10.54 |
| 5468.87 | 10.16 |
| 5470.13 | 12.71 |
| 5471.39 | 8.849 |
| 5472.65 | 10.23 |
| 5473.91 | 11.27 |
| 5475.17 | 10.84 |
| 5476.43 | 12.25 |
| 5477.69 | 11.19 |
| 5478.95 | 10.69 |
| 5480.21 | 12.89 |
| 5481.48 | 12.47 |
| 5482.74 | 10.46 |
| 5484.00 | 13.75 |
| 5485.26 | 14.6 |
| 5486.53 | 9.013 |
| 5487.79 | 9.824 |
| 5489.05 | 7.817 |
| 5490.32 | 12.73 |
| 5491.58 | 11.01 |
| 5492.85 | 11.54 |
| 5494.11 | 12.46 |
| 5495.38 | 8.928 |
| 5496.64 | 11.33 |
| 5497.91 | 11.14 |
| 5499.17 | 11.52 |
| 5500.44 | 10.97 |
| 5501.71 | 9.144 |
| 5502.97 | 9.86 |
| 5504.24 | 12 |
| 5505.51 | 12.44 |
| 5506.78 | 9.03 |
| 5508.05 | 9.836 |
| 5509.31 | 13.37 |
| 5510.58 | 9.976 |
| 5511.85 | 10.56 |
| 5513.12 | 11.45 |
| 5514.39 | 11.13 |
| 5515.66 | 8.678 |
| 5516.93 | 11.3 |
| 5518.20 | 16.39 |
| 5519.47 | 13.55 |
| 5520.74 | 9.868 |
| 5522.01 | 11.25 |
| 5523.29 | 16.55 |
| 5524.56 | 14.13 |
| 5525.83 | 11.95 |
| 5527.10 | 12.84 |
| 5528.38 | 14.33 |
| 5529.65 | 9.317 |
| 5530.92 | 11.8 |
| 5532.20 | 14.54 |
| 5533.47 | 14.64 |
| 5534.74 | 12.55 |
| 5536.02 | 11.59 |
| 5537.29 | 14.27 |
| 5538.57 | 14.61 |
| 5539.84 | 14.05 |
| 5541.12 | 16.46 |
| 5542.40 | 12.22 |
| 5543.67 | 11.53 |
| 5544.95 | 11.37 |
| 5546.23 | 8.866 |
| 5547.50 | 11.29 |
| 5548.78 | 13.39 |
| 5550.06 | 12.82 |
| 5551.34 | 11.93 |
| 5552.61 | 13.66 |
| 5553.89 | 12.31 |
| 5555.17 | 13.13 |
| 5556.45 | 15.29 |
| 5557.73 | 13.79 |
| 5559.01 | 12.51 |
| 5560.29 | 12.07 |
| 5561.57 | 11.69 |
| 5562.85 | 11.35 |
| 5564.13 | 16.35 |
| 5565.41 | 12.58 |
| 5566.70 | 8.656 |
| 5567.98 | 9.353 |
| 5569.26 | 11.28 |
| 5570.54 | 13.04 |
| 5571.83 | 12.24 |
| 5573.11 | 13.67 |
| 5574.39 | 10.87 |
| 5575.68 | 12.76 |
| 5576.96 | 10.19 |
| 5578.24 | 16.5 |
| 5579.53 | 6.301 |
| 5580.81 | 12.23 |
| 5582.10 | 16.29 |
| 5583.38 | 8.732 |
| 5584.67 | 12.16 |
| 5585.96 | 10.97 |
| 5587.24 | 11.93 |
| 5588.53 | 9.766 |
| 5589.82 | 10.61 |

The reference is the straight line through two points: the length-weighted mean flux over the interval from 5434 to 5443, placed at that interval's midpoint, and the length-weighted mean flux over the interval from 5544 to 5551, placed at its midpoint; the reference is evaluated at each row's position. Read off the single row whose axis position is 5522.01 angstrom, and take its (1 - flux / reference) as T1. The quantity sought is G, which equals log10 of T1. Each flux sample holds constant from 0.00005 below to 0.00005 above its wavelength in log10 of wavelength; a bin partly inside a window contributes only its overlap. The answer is -1.9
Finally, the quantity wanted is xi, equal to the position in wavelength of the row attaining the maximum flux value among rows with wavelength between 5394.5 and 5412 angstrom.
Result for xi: 5408.76 angstrom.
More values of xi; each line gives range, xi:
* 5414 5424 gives 5421.23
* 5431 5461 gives 5453.78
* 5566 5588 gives 5578.24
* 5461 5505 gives 5485.26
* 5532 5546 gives 5541.12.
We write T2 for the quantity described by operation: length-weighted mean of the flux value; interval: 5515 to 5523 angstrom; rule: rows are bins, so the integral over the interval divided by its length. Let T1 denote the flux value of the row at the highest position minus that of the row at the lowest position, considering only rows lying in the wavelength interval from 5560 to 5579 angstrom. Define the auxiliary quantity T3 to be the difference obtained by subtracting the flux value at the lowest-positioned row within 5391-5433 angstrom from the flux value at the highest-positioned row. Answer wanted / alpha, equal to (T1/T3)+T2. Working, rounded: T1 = 4.4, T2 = 12.0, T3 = 0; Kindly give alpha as 26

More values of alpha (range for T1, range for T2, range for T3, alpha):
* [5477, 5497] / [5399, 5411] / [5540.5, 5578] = 11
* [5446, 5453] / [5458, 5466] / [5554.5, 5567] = 10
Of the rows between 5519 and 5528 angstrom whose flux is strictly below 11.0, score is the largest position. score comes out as 5520.74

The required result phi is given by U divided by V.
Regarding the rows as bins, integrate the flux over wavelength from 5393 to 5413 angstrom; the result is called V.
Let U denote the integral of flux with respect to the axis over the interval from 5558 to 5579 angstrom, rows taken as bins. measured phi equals 1.22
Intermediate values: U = 256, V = 210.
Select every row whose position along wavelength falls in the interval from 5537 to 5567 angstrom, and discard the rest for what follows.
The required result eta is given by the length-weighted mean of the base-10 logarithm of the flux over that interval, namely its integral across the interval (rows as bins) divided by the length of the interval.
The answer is 1.102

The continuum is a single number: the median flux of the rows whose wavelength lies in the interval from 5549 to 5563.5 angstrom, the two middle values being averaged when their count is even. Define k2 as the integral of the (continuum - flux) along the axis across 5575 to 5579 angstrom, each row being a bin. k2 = -2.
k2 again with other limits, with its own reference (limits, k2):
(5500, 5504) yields 9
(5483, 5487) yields 0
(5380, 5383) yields 4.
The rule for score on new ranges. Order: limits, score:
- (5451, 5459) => 5458.80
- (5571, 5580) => 5579.53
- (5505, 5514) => 5511.85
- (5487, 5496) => 5495.38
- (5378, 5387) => 5382.67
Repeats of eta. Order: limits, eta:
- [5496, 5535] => 1.068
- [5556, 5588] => 1.073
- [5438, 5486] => 1.045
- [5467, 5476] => 1.027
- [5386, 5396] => 1.092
